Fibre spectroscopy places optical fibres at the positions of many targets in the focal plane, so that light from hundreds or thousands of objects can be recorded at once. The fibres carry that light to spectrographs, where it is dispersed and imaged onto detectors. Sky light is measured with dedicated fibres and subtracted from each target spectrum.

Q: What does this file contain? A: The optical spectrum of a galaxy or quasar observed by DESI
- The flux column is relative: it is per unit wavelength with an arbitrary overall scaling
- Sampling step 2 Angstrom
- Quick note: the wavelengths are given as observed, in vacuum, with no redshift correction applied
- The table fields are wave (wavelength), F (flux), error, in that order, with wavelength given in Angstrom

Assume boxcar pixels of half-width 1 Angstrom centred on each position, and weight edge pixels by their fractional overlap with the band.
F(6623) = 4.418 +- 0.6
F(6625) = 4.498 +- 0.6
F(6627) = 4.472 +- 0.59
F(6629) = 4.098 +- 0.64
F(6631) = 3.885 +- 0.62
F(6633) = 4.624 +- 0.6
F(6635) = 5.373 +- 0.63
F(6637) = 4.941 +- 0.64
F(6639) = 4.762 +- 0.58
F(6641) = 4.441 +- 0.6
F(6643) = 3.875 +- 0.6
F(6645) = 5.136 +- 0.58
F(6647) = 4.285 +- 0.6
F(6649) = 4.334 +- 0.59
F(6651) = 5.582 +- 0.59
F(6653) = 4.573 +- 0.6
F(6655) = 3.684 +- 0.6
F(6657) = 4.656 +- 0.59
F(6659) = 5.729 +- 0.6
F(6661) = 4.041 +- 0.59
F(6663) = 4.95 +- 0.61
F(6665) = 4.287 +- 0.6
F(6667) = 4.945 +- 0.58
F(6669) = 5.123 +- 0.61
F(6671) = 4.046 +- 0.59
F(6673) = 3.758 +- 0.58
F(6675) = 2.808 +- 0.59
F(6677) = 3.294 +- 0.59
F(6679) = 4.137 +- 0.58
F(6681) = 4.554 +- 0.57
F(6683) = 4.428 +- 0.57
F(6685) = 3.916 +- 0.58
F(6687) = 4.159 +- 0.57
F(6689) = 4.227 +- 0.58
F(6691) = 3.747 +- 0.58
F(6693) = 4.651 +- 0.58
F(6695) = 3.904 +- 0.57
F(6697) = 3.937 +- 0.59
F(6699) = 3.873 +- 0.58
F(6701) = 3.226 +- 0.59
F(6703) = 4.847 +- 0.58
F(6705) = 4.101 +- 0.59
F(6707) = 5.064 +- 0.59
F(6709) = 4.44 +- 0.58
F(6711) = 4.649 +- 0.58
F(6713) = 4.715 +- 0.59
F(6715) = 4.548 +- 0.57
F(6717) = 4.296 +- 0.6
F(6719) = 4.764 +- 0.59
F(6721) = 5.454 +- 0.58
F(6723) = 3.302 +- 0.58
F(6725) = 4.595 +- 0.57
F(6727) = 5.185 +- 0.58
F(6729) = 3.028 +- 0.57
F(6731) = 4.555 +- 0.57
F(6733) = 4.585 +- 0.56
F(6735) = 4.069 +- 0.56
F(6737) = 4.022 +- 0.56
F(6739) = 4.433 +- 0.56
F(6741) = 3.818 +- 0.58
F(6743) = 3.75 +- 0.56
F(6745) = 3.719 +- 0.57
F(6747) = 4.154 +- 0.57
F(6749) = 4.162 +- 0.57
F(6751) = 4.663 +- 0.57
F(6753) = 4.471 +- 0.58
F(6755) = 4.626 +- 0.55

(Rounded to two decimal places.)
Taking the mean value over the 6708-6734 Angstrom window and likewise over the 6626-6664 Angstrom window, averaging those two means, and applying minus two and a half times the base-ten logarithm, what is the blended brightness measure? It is -1.64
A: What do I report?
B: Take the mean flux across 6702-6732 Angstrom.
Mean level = 4.5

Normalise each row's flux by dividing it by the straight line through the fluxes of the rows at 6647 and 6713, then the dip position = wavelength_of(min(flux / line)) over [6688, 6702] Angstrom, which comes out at 6701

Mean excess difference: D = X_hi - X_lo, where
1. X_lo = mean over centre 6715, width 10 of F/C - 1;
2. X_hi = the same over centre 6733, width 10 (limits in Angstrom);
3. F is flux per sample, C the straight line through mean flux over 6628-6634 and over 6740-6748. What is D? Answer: -0.12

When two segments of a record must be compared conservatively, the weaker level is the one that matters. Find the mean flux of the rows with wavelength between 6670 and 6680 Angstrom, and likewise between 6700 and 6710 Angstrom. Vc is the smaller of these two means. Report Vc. 3.6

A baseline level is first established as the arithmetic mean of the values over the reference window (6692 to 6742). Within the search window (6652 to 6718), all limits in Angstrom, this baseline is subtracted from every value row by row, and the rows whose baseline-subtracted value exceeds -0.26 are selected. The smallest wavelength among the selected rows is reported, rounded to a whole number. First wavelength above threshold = 6653 Angstrom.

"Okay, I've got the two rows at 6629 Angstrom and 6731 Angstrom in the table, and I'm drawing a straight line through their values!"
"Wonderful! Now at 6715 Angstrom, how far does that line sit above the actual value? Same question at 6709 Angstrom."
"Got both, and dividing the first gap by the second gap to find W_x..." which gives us -3.9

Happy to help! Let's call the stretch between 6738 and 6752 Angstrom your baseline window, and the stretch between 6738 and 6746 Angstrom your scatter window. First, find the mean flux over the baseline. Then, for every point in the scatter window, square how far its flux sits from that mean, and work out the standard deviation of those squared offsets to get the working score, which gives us 0.0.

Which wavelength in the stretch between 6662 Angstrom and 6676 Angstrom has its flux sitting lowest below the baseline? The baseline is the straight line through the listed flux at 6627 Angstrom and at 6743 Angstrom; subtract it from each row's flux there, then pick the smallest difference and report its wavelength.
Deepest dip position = 6675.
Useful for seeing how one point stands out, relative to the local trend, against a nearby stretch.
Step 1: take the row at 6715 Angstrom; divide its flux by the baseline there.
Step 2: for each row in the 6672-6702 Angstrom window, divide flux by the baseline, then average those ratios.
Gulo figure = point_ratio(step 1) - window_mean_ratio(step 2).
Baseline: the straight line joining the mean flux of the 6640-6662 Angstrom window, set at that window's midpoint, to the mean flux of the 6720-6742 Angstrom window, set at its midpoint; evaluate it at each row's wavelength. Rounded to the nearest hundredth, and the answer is 0.17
